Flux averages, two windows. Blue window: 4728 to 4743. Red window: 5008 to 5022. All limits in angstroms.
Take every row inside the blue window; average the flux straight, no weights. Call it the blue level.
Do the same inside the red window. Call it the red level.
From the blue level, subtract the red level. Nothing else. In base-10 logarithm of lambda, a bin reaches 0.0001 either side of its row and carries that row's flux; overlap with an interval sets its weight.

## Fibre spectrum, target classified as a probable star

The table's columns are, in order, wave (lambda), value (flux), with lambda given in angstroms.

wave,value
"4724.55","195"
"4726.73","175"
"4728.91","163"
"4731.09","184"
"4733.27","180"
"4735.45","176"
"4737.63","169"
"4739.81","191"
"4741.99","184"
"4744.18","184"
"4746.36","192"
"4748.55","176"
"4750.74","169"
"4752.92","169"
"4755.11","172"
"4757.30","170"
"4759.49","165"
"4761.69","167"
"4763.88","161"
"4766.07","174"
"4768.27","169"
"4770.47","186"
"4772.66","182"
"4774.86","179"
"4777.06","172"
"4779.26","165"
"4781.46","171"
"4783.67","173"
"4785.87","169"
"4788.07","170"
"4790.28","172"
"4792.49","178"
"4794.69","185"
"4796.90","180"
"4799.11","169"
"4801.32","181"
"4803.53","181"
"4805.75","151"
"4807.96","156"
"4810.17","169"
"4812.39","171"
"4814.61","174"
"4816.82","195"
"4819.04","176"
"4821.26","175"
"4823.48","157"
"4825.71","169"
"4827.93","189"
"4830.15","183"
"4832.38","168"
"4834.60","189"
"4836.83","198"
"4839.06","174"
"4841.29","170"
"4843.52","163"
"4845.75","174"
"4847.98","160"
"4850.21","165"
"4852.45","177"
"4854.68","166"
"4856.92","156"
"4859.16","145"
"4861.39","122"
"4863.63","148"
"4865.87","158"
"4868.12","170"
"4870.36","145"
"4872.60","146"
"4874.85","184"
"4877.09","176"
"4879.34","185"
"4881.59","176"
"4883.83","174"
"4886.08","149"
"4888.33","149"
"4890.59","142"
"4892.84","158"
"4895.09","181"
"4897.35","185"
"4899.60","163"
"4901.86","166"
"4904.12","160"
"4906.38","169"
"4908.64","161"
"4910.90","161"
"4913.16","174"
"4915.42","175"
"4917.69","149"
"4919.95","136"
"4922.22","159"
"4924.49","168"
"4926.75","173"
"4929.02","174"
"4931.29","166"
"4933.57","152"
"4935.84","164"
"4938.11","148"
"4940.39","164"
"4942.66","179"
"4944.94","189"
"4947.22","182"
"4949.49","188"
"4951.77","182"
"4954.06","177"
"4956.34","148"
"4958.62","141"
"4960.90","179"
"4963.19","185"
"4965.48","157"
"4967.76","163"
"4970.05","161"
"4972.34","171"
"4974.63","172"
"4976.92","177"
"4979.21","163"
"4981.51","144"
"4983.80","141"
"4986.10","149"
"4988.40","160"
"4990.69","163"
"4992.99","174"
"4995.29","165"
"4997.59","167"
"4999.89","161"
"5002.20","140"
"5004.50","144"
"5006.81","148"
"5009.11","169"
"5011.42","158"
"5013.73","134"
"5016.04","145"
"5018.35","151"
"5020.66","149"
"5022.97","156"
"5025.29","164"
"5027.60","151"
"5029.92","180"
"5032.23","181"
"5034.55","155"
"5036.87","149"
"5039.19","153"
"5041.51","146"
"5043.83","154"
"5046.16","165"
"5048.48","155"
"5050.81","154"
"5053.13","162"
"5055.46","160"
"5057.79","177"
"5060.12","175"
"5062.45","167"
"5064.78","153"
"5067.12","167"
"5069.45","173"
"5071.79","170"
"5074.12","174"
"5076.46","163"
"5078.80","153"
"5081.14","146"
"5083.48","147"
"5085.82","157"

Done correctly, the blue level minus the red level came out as 27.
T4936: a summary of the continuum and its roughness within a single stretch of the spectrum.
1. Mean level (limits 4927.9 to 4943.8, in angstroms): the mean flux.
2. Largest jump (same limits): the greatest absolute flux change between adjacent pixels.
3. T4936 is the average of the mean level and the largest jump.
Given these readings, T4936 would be 90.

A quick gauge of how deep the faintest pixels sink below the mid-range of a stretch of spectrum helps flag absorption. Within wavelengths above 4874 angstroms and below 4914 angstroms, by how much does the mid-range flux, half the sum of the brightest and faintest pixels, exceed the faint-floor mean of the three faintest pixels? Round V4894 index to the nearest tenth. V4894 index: 16.8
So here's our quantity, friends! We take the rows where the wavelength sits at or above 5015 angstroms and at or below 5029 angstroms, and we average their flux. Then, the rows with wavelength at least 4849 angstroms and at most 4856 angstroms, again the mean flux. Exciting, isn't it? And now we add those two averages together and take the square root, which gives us 17.9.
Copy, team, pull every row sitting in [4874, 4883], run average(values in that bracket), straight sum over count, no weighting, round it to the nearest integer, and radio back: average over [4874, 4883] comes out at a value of 180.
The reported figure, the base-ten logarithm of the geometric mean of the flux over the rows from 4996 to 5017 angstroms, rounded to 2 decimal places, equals 2.18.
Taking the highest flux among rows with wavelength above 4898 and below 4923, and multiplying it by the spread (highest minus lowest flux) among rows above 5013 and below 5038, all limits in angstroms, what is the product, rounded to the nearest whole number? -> 8225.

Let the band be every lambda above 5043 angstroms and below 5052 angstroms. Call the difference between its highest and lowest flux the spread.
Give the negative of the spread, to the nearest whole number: -11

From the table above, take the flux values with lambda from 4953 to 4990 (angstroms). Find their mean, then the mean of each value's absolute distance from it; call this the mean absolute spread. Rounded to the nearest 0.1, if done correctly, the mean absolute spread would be 11.6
